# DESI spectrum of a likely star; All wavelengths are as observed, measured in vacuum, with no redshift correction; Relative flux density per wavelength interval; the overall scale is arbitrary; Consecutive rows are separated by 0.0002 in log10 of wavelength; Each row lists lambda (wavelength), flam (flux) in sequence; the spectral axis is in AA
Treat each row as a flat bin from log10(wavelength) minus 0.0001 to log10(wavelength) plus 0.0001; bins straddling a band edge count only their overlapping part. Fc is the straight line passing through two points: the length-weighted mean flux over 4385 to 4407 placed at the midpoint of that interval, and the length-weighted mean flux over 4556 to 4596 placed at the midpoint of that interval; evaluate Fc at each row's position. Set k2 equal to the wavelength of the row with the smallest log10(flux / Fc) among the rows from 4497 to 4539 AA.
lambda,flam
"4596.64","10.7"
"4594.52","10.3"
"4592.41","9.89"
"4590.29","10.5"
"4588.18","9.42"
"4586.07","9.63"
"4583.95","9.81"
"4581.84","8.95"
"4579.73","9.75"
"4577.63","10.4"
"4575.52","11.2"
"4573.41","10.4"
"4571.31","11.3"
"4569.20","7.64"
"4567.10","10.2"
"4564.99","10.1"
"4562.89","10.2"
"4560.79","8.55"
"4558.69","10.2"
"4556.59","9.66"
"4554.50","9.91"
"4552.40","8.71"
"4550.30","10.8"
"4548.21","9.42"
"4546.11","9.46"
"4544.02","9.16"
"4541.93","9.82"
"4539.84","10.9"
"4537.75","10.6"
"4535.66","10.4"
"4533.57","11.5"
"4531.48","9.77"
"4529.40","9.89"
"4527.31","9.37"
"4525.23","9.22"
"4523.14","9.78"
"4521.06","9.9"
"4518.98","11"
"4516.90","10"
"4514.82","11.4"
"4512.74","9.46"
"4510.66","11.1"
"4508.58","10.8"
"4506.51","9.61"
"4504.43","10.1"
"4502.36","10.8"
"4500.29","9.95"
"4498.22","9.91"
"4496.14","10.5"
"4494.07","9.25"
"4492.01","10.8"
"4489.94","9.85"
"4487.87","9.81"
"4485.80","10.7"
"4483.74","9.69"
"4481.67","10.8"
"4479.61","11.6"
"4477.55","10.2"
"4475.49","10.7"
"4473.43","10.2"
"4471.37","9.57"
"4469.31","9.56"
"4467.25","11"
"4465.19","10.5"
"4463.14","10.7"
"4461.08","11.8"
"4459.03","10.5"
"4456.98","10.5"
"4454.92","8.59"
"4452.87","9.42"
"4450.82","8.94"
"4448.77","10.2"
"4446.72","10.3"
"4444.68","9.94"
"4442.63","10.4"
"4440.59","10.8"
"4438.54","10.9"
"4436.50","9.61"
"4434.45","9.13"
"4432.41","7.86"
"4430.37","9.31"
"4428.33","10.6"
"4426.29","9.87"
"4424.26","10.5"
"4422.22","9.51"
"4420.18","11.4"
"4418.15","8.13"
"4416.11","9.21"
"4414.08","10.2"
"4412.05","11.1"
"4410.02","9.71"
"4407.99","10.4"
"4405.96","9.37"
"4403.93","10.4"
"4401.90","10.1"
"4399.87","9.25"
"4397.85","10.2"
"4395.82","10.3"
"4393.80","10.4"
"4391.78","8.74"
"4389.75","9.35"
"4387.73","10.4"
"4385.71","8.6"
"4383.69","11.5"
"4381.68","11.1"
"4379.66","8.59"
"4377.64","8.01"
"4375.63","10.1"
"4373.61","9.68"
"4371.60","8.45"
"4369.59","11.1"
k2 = 4525.23 AA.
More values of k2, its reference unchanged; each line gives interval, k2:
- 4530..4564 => 4560.79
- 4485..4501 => 4494.07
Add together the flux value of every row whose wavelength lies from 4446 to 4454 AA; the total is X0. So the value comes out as 39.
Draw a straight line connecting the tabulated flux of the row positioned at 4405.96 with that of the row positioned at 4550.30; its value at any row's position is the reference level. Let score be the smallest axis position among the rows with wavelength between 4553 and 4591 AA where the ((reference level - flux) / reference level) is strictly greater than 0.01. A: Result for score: 4554.50 AA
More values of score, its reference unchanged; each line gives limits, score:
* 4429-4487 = 4430.37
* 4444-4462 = 4450.82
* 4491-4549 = 4494.07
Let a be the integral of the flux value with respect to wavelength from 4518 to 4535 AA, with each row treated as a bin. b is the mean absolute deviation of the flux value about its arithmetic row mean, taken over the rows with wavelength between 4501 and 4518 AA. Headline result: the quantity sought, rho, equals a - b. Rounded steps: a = 171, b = 0.62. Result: 170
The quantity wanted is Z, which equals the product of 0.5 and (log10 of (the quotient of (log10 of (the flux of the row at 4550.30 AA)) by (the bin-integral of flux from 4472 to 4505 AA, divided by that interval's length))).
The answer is -0.499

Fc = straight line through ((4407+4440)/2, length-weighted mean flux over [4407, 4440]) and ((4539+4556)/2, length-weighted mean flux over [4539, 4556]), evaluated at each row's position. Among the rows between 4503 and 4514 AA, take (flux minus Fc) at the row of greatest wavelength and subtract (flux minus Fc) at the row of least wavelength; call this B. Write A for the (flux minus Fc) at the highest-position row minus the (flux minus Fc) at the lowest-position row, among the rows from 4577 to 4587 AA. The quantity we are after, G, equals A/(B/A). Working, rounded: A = -0.8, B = -0.6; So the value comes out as -0.9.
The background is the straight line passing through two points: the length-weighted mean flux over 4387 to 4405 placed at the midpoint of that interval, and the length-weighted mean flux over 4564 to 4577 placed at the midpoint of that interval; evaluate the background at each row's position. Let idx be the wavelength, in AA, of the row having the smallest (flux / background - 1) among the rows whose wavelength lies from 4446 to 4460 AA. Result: 4454.92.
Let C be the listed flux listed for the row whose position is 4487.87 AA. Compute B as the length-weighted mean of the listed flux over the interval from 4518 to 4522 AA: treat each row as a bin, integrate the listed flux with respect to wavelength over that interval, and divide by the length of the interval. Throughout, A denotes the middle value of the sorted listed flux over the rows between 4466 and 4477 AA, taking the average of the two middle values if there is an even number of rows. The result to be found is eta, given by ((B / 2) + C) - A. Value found 4.8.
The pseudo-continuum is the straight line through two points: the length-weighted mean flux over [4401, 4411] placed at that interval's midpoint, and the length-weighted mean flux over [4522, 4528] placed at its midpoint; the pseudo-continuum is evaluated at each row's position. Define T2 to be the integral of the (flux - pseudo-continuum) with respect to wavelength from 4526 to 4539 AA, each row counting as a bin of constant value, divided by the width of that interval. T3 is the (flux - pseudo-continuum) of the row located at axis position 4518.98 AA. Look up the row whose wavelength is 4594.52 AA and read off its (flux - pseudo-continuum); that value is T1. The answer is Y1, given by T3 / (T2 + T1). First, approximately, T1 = 1.14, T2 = 0.8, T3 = 1.50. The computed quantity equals 0.8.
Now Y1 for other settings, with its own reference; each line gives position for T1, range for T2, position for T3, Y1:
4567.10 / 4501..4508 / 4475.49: 0.7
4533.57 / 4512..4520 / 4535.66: 0.3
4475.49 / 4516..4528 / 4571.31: 1.4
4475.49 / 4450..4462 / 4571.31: 1.7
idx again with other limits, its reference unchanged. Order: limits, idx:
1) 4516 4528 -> 4525.23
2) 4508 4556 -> 4552.40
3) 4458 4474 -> 4469.31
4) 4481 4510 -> 4494.07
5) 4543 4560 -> 4552.40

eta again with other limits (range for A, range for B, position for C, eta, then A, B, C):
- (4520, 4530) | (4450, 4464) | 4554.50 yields 5.2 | 9.8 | 10.1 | 9.91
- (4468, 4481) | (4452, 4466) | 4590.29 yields 5.4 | 10.2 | 10.3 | 10.5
